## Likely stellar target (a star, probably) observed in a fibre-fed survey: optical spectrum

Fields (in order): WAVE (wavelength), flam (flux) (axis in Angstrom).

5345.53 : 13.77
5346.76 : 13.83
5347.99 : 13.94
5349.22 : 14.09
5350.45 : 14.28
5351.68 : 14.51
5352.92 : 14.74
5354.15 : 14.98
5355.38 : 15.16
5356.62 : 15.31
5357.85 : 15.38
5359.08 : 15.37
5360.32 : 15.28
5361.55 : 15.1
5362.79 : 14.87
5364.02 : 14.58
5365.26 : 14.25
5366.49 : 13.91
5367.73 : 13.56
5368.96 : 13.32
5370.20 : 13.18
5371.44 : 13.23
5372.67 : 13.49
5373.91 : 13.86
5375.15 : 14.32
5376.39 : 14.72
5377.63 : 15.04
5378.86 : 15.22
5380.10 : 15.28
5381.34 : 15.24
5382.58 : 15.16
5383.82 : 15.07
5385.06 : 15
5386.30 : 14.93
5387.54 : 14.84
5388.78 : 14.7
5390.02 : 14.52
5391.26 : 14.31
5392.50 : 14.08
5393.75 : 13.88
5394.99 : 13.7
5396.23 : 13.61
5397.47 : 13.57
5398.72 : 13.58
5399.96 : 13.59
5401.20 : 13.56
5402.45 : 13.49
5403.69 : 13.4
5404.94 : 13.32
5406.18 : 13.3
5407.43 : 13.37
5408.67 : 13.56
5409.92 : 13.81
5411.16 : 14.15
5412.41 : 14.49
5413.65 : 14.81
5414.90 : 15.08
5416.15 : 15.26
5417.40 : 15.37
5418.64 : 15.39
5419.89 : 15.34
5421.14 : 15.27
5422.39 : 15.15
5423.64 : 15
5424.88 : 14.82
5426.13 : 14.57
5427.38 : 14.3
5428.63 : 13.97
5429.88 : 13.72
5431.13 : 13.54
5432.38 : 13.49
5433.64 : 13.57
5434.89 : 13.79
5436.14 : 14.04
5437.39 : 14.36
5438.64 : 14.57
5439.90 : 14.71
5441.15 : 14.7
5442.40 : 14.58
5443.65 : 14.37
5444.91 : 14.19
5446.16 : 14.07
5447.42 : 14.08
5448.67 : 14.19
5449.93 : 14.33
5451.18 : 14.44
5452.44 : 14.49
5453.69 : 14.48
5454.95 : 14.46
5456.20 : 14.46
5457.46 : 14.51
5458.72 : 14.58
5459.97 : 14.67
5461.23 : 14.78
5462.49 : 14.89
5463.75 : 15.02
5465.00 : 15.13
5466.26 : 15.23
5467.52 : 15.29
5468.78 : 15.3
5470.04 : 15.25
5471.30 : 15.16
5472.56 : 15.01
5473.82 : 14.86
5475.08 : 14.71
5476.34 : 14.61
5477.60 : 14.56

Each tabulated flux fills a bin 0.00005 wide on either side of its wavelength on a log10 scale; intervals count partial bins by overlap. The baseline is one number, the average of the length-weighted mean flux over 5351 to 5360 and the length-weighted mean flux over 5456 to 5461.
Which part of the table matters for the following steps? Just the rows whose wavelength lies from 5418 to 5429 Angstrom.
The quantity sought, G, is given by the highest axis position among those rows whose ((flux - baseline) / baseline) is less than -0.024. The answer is 5428.63 Angstrom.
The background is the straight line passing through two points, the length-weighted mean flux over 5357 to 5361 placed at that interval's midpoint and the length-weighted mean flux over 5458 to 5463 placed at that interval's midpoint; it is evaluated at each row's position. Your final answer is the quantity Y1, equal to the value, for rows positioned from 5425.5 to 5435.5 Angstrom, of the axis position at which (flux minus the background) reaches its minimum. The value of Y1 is 5432.38 Angstrom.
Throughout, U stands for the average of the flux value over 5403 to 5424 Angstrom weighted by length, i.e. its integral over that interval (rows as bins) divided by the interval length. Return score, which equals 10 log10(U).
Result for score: 11.6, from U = 14.46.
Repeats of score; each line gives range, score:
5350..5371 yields 11.6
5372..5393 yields 11.7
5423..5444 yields 11.5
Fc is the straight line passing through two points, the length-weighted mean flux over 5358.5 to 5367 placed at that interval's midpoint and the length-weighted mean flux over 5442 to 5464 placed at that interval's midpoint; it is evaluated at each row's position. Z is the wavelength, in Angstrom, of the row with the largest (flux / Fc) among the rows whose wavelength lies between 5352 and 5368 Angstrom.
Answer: 5357.85 Angstrom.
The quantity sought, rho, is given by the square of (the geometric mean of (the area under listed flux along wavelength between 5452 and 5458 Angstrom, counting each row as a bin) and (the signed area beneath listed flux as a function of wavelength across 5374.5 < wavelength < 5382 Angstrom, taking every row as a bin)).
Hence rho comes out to 9757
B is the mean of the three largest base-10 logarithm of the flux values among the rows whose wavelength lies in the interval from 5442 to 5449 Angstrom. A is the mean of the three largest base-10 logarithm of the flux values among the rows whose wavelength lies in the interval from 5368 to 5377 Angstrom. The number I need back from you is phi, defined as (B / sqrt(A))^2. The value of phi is 1.16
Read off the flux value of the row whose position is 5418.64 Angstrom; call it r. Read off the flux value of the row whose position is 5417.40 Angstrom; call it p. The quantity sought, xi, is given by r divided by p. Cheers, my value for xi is 1.00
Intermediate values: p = 15.37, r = 15.39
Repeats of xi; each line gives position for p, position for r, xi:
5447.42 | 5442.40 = 1.04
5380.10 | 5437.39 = 0.94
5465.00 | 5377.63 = 0.99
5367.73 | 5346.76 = 1.02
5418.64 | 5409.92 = 0.90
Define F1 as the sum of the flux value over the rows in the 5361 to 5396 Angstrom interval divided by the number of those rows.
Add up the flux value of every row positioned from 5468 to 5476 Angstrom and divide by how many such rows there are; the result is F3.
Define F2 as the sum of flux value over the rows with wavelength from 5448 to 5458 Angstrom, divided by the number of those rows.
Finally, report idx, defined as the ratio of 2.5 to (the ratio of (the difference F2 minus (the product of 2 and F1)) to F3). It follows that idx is -2.6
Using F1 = 14.4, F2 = 14.4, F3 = 15.0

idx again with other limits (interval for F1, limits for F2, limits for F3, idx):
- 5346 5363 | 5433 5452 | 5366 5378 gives -2.3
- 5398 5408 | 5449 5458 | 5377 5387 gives -3.0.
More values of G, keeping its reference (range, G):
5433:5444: 5443.65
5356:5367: 5366.49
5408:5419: 5411.16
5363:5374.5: 5373.91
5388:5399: 5398.72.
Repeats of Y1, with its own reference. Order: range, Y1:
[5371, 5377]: 5371.44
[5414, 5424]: 5423.64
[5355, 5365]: 5364.02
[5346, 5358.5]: 5346.76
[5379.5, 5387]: 5386.30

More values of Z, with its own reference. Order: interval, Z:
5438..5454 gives 5439.90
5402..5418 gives 5417.40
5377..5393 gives 5380.10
